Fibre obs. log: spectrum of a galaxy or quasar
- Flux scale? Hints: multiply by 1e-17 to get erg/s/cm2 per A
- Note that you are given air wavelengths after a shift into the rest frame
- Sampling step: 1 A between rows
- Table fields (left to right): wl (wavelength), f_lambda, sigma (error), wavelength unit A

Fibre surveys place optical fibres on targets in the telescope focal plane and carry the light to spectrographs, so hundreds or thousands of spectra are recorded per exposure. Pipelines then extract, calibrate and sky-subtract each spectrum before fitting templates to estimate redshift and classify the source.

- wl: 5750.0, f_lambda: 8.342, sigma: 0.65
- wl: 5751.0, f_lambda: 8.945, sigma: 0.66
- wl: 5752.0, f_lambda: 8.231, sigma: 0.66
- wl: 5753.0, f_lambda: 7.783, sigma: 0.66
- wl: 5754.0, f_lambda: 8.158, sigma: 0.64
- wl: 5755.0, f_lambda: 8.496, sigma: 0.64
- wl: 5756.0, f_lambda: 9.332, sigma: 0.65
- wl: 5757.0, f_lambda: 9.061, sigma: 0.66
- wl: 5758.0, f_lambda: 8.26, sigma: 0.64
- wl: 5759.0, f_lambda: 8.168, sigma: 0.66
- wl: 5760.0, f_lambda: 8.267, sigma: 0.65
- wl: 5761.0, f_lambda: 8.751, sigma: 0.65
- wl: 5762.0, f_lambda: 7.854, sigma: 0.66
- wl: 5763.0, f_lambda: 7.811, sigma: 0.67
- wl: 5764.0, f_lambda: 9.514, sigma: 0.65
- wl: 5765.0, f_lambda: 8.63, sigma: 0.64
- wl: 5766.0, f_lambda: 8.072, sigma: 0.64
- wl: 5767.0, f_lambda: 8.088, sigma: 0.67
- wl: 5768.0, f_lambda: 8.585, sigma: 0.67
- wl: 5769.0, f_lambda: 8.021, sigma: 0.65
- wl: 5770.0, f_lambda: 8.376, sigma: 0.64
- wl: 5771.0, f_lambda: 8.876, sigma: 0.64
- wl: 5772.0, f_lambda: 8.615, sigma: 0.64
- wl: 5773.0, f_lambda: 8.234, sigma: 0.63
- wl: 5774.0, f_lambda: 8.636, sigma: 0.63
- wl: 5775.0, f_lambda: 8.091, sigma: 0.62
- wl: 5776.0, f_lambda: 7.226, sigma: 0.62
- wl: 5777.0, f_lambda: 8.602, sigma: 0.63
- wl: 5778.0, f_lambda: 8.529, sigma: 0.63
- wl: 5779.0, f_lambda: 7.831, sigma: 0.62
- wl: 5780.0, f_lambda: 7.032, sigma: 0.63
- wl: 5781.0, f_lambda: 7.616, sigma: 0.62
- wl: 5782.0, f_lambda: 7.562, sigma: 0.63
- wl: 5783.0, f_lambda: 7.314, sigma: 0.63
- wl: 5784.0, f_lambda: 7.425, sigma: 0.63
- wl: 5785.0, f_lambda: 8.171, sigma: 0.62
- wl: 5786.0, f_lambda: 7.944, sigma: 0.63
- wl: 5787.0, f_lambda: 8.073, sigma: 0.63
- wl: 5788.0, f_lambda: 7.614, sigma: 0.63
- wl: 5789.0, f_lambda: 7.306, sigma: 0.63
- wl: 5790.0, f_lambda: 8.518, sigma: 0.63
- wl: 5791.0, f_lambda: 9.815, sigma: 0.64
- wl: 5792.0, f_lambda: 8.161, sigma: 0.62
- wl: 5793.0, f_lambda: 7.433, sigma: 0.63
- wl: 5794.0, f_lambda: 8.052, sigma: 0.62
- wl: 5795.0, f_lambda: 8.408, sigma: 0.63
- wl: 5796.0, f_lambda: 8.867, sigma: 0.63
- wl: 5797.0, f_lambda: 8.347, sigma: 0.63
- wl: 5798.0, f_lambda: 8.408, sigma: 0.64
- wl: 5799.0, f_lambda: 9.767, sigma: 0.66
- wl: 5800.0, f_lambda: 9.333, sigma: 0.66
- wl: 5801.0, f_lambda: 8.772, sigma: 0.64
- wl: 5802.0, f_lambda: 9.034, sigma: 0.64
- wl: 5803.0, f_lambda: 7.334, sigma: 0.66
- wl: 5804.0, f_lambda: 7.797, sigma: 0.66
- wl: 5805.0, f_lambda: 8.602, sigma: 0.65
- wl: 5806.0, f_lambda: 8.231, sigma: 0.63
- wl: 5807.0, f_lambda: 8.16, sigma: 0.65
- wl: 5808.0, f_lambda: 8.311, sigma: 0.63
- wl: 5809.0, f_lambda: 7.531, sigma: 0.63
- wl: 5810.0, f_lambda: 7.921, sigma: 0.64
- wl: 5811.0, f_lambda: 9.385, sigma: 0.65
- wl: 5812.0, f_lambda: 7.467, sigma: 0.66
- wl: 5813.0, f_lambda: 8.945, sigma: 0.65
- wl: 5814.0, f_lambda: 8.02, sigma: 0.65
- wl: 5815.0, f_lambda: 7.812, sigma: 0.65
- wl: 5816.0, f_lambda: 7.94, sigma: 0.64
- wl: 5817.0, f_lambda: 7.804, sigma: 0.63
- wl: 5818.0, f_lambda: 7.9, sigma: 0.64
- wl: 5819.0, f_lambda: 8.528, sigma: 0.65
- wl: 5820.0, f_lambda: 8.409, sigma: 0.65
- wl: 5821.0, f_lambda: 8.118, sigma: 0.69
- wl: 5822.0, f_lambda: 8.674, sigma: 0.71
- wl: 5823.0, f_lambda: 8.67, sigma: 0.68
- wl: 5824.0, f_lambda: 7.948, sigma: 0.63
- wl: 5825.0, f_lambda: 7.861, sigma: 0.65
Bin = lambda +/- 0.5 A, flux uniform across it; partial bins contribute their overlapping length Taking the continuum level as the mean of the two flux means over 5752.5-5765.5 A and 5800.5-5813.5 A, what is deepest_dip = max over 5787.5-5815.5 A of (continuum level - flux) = 1.06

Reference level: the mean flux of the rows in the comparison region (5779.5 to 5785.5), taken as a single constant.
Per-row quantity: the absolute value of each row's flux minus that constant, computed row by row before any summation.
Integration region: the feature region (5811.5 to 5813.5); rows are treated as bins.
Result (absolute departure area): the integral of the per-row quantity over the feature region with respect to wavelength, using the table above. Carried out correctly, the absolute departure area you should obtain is 1.5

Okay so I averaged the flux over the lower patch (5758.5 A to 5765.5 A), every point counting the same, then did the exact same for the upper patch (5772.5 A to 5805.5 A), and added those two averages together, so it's 16.6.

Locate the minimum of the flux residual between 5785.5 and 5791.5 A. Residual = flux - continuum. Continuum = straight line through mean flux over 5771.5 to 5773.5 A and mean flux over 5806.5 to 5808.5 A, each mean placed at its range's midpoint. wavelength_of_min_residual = 5789.0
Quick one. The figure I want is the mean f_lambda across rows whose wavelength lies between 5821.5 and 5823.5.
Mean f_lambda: 8.7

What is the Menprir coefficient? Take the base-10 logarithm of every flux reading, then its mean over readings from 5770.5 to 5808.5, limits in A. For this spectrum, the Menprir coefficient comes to 0.913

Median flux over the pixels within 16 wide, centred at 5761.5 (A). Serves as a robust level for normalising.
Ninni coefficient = 8.26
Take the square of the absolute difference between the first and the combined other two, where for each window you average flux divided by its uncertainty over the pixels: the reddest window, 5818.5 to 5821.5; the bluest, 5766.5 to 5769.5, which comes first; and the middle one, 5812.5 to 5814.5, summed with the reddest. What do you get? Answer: 176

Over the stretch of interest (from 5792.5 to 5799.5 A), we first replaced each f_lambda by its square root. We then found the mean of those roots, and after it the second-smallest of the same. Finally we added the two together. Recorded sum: 5.75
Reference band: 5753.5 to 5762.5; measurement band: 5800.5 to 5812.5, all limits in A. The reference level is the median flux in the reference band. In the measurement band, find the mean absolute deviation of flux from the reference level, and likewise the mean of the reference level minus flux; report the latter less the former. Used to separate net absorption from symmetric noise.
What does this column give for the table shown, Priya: -0.46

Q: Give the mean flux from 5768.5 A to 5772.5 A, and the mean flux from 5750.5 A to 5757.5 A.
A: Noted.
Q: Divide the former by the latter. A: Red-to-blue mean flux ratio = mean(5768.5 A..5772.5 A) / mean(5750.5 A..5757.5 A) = 0.99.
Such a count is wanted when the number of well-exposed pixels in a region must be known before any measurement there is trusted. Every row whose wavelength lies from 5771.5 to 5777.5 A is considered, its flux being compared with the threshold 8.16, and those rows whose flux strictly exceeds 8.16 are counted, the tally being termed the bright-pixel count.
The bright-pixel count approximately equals 4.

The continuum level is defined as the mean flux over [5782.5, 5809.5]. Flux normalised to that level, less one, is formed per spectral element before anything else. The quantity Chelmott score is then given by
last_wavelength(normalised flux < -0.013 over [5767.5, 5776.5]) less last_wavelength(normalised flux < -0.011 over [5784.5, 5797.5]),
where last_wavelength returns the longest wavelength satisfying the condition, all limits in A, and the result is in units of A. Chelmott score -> -18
